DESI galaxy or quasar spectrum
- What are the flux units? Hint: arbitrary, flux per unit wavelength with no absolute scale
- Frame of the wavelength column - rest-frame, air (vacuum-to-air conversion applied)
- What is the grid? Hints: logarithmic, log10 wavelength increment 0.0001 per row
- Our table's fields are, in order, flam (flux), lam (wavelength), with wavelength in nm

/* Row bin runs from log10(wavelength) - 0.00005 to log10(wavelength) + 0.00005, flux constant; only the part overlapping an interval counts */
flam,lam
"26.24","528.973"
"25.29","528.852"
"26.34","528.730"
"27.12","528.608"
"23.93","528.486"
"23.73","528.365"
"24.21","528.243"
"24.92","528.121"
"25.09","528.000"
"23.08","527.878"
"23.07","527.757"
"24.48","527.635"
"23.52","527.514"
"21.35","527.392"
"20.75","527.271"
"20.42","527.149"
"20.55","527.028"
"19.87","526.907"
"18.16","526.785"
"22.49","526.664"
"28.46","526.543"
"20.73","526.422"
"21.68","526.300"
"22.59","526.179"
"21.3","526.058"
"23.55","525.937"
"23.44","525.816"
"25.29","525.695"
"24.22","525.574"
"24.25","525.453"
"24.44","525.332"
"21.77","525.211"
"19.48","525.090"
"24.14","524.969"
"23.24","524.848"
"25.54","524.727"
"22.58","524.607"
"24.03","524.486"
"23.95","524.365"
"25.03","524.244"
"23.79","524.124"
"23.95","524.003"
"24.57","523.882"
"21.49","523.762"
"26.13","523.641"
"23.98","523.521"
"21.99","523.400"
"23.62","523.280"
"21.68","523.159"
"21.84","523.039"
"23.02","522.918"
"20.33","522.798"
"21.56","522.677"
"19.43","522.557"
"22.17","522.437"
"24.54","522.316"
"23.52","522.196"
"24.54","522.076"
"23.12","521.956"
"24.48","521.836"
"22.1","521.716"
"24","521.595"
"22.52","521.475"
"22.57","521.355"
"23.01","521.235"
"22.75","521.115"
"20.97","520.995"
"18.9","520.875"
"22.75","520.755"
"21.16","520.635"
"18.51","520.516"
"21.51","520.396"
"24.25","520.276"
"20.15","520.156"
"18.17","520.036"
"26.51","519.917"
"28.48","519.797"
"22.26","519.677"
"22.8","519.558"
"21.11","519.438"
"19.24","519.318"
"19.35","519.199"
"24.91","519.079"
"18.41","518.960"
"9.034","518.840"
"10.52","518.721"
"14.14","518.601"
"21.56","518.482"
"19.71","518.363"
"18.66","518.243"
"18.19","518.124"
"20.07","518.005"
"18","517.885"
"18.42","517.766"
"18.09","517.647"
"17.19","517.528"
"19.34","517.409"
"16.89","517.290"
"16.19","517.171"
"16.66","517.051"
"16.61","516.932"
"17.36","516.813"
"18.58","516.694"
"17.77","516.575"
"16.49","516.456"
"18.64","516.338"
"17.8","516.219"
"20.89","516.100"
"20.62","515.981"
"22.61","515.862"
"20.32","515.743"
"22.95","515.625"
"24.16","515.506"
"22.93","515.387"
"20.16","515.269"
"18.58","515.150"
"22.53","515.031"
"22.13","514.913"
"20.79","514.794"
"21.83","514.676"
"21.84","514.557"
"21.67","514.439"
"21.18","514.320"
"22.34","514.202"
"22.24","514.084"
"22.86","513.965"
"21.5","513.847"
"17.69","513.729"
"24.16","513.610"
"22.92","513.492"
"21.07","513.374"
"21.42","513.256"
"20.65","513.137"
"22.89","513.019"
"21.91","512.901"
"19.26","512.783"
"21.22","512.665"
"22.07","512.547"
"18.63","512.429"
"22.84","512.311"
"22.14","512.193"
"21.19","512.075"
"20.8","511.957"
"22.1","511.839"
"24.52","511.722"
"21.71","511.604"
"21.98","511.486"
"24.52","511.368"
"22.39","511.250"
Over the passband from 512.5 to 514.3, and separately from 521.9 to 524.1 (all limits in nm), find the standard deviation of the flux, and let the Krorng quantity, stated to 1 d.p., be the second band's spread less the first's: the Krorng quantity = 0.1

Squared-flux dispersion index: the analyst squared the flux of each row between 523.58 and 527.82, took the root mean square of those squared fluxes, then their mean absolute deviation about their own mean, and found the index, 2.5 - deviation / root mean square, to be 2.36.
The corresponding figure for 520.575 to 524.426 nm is 2.39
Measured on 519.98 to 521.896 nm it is 2.36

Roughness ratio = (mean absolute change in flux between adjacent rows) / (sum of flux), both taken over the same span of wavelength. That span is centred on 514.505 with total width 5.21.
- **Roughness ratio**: 0.0017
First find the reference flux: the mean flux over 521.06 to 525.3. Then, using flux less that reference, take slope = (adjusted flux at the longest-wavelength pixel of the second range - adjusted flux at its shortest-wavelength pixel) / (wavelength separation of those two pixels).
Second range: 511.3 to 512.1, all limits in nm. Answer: -4.7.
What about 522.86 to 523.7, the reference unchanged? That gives 4.3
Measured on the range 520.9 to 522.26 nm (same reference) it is 2.1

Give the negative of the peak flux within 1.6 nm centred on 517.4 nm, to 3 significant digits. -20.1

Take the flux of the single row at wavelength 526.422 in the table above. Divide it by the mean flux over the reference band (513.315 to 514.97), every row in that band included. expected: 0.95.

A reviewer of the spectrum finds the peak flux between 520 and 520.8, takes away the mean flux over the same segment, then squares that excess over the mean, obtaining 11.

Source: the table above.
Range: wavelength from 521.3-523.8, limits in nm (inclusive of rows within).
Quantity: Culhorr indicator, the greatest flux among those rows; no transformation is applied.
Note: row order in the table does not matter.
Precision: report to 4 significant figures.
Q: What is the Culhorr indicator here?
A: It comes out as 26.13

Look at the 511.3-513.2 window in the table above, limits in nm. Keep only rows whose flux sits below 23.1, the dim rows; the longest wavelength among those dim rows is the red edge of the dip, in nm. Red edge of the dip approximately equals 513.137 nm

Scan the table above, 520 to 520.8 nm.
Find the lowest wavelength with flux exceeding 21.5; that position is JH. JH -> 520.276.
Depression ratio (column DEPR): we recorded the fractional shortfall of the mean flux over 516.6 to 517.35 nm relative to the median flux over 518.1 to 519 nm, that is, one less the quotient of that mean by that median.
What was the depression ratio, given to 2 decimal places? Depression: 0.07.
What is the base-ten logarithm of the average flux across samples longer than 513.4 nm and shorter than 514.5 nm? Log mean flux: 1.34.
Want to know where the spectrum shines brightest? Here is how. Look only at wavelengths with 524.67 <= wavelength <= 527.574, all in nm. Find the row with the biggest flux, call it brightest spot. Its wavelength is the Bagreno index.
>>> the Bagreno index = 526.543 nm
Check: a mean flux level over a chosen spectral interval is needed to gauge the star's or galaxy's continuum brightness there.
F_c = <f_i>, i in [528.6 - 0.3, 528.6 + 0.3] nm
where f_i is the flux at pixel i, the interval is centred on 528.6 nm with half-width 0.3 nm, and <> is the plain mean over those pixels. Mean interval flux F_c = 25.3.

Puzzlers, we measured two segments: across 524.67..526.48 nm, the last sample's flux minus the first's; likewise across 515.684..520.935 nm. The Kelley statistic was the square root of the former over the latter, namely 1.8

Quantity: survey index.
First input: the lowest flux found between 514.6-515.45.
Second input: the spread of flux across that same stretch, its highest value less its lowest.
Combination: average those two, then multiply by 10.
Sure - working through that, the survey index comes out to 115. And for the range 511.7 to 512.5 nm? 123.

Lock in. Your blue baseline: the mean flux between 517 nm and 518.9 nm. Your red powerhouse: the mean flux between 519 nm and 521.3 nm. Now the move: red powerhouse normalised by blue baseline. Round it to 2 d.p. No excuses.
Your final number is 1.29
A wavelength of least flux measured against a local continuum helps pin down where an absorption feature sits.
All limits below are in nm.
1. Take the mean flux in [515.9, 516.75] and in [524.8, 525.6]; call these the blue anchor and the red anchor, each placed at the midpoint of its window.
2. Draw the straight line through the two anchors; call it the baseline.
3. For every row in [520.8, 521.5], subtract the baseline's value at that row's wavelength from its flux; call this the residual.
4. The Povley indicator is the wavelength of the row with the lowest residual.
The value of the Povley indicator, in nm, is 520.875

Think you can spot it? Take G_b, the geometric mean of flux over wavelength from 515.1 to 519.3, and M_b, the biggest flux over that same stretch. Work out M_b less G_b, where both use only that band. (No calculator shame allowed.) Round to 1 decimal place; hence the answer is 6.6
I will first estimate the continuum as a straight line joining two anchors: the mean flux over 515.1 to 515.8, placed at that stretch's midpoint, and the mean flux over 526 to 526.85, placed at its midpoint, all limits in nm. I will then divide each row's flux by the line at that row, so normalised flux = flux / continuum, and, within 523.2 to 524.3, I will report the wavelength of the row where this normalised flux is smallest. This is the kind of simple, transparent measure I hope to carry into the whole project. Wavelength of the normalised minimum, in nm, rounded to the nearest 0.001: 523.762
